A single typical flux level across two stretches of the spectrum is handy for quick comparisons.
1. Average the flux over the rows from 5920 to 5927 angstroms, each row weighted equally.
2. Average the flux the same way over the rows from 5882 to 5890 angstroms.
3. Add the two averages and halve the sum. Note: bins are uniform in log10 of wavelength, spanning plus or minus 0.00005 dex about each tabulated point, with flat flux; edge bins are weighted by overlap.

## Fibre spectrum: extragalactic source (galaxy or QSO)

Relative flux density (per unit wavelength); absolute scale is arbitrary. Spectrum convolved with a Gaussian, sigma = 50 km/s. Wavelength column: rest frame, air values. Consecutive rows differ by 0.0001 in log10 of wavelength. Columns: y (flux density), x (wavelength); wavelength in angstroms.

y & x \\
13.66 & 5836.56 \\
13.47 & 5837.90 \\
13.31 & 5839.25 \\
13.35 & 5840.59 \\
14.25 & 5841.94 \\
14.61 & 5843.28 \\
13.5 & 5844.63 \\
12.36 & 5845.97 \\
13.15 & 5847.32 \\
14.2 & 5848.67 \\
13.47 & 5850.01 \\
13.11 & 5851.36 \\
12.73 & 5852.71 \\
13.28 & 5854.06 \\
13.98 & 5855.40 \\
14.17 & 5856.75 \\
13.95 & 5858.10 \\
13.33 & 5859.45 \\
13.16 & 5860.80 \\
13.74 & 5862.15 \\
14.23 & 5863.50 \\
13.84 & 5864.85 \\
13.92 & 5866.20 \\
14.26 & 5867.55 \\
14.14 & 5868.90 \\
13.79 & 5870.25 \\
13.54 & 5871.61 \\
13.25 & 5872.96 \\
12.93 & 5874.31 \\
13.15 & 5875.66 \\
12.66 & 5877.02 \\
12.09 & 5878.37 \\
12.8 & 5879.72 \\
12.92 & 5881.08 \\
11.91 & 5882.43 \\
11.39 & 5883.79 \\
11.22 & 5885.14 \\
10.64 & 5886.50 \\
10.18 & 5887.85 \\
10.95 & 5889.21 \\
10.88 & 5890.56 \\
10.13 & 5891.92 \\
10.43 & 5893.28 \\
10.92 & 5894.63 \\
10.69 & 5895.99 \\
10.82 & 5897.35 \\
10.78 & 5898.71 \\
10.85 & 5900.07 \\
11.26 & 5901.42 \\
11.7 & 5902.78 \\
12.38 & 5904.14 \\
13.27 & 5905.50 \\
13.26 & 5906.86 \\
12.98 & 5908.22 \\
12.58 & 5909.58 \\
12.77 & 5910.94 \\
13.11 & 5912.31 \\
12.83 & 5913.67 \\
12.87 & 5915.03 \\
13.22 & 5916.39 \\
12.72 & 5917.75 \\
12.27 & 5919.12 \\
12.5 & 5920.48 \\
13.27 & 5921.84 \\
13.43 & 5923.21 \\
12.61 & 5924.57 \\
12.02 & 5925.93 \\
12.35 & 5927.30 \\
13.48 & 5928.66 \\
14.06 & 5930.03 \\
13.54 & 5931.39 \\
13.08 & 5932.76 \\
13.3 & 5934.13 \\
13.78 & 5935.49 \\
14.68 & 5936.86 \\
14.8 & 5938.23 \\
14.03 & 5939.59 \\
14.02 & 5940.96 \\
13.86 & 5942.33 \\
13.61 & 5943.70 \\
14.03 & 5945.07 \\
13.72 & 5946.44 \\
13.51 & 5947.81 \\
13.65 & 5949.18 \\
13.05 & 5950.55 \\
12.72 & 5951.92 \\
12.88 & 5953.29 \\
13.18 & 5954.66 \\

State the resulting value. 11.9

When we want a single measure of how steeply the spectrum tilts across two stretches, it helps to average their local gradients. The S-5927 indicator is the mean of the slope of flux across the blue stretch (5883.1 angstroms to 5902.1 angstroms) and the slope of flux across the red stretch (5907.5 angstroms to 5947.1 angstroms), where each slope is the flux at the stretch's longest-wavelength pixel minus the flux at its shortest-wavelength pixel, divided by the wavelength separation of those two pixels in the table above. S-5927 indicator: 0.01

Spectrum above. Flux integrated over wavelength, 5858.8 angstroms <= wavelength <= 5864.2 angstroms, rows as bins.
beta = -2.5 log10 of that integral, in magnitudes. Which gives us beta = -4.67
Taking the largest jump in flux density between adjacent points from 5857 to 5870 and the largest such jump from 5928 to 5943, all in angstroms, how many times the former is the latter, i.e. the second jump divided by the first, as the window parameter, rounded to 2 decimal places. 1.45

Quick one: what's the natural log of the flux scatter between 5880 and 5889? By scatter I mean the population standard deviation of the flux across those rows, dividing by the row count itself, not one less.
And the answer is -0.13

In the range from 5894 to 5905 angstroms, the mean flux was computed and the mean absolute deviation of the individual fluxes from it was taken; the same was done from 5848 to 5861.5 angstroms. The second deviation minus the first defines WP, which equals 0.0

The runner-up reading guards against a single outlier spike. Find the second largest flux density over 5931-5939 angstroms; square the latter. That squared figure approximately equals 216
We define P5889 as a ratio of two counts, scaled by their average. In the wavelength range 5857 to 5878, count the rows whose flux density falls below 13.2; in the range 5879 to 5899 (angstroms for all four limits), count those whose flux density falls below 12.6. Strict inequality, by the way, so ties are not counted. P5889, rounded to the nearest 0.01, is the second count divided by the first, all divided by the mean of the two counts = 0.38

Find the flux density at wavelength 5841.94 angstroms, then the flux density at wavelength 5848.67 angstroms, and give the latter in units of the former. 0.996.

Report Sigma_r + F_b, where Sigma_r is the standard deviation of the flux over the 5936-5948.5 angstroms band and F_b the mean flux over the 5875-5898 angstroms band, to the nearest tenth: 11.8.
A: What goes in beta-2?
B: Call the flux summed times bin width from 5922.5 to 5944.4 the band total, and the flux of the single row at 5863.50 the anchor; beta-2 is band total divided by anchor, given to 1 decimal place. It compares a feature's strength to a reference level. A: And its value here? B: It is 20.8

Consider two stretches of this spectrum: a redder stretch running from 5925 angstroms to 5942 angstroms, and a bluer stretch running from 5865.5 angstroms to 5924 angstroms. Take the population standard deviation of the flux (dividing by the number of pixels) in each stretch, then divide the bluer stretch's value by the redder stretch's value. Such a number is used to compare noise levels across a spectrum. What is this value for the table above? 1.4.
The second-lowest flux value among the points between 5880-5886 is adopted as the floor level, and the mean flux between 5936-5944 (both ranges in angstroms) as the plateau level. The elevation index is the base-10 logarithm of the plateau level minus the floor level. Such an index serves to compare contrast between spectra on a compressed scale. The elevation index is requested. 0.4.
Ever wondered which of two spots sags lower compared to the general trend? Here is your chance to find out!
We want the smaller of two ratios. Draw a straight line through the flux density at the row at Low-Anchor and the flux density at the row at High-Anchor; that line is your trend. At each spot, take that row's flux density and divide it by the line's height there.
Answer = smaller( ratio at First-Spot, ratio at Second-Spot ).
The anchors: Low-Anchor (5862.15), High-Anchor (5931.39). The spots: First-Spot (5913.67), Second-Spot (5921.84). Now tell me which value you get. 0.944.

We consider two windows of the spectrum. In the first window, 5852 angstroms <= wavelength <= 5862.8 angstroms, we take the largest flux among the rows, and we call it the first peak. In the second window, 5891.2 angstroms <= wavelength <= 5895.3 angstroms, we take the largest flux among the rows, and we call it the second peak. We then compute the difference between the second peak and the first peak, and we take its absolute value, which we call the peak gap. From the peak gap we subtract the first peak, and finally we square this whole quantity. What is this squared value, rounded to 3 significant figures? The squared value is 119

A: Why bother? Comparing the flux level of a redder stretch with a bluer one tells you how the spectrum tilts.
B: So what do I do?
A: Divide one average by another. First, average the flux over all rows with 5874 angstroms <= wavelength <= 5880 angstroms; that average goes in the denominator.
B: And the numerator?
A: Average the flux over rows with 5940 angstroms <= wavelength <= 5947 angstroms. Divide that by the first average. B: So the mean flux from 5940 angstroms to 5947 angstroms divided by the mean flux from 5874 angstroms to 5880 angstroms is 1.09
